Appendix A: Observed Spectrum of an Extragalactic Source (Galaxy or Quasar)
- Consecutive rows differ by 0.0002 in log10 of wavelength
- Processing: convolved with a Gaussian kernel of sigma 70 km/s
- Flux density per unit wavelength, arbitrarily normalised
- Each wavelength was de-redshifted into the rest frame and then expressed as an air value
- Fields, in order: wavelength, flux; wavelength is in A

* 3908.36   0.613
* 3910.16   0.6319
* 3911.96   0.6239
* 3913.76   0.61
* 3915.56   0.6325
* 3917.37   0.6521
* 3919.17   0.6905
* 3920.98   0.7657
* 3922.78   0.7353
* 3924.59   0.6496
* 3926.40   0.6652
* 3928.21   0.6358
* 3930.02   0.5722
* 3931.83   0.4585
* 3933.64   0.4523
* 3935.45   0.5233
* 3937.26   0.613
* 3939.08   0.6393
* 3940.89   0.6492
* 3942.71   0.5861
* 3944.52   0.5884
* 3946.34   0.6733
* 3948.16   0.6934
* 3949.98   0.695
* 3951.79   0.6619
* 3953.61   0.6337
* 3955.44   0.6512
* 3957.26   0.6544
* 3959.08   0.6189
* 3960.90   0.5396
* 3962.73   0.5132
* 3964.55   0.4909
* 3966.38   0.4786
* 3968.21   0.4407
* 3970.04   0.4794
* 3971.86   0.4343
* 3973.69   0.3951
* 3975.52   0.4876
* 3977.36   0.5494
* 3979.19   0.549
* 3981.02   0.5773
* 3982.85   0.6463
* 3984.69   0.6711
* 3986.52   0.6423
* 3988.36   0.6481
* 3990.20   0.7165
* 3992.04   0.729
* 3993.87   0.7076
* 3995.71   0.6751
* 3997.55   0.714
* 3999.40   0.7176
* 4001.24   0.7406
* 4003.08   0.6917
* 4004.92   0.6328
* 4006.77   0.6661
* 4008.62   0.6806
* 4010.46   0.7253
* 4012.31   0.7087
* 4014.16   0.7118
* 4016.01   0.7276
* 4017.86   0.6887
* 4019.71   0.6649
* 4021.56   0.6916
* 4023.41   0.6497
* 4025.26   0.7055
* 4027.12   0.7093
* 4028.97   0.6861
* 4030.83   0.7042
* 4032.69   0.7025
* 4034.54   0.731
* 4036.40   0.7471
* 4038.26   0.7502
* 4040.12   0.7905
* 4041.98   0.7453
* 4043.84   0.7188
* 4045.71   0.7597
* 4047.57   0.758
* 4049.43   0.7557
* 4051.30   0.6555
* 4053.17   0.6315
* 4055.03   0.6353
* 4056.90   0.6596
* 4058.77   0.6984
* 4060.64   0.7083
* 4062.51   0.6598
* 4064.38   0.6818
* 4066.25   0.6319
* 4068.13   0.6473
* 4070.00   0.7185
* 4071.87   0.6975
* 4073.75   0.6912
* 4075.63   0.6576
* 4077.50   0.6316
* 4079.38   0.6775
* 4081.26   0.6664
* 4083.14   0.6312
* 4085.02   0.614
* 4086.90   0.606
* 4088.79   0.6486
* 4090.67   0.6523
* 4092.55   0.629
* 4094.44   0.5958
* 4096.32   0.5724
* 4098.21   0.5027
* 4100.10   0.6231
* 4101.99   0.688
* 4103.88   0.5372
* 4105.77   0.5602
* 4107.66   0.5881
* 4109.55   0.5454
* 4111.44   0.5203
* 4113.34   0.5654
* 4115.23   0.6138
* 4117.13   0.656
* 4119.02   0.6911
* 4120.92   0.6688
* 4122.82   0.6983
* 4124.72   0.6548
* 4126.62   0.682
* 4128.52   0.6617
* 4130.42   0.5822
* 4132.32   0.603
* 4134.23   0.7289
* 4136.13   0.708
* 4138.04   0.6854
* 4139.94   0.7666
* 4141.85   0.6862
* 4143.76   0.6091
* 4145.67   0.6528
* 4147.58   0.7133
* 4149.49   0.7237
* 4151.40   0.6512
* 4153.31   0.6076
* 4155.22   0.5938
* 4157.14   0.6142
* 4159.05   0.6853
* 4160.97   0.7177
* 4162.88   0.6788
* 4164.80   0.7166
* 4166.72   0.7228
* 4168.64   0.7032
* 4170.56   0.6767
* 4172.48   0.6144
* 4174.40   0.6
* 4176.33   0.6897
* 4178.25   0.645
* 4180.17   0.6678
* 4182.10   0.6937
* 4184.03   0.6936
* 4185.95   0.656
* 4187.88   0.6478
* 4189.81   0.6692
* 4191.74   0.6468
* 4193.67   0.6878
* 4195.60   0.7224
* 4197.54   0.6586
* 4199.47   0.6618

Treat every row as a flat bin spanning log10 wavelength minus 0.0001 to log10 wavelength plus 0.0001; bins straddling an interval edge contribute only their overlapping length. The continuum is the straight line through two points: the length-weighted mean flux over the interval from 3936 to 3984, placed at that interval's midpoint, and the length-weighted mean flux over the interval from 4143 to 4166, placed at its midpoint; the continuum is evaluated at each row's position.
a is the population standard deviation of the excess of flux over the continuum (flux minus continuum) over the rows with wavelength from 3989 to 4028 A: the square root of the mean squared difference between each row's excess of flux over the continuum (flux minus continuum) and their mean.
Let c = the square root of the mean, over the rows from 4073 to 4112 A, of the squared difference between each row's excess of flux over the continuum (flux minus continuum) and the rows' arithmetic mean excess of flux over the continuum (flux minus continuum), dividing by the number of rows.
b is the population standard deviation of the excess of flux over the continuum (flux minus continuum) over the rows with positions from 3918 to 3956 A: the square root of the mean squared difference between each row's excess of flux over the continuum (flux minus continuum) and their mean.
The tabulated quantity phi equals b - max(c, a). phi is 0.02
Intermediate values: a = 0.029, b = 0.078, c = 0.058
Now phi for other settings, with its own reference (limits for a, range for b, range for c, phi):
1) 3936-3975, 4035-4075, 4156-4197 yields -0.04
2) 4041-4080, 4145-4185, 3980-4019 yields 0.00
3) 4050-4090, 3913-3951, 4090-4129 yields 0.02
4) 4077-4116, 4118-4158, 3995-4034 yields 0.00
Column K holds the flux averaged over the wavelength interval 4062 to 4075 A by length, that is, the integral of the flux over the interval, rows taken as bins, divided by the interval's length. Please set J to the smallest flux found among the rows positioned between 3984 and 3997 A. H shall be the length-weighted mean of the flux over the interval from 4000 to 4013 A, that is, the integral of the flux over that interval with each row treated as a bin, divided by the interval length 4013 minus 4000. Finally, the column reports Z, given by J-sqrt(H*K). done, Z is -0.04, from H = 0.693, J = 0.6423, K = 0.675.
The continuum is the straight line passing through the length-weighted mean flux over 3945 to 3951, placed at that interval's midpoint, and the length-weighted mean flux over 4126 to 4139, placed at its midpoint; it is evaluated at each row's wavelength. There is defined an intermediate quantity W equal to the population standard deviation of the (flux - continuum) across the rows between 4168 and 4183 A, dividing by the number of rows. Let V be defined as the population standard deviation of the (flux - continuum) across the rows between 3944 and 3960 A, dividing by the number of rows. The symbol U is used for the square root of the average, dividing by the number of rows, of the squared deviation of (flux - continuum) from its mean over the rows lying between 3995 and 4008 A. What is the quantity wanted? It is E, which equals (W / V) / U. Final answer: 32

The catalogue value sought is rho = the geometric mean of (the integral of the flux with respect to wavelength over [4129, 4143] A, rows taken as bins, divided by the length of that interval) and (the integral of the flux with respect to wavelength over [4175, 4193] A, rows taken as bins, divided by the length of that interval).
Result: 0.672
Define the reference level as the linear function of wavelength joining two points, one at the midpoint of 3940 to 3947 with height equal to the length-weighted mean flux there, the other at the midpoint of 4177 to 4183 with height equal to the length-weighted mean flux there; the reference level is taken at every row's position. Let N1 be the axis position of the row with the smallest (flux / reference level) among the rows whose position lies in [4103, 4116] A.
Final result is 4111.44 A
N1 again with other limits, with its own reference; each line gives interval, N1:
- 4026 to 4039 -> 4028.97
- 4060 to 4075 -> 4066.25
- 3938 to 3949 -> 3942.71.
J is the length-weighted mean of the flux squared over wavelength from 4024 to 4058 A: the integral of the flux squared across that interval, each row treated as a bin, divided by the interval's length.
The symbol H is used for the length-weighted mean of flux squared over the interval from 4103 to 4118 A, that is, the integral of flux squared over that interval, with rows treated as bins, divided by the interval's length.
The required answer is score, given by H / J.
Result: 0.6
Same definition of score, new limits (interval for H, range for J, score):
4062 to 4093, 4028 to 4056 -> 0.8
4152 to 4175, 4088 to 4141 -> 1.1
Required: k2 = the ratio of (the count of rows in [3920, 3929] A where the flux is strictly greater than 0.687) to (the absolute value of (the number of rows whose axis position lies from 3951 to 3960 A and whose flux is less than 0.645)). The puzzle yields 1.0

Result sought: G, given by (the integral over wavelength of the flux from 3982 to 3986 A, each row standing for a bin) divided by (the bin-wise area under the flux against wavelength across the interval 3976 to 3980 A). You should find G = 1.21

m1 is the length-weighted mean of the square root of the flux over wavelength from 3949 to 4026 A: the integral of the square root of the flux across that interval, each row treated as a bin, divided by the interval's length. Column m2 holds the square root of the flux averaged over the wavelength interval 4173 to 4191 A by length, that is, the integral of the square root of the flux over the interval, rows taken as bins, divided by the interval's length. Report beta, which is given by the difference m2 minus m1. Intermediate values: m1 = 0.791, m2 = 0.813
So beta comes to 0.022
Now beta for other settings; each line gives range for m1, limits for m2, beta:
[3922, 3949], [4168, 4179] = 0.030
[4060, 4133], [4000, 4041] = 0.045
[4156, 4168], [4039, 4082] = 0.002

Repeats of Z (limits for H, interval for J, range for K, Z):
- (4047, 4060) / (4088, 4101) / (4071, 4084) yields -0.17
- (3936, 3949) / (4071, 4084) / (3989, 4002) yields -0.04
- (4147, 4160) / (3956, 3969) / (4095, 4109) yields -0.18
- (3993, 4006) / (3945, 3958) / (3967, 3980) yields 0.06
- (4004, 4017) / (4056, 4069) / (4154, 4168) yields -0.05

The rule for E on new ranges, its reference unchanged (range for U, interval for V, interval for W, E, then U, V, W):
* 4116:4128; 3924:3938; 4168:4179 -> 29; 0.017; 0.079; 0.038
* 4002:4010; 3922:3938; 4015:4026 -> 13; 0.022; 0.090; 0.025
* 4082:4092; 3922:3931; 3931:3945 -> 75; 0.018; 0.052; 0.072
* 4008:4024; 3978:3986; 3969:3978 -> 42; 0.025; 0.050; 0.052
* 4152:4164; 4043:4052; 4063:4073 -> 17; 0.047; 0.040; 0.032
